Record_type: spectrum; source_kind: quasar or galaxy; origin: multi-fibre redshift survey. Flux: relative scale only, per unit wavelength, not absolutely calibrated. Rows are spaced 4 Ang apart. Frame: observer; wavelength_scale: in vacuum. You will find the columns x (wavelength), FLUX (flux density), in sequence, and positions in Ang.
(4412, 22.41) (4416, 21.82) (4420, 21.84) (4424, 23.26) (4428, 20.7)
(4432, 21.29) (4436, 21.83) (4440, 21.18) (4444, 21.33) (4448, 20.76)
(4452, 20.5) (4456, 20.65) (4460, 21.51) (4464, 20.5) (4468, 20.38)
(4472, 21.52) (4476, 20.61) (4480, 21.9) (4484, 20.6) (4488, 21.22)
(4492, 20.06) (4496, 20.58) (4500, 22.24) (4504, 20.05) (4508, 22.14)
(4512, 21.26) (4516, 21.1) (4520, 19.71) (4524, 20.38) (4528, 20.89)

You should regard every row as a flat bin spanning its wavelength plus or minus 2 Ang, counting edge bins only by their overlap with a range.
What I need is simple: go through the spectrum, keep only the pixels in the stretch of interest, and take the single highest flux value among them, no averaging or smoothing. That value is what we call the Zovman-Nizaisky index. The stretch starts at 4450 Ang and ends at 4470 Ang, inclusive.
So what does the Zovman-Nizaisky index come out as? 21.51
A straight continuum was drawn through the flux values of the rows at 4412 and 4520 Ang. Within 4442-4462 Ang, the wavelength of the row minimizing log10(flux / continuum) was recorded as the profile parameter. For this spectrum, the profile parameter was 4452 Ang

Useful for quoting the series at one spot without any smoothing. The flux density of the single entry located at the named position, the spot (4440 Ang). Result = 21.18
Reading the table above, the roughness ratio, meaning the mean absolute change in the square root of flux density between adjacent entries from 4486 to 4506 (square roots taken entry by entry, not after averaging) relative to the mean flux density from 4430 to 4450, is 0.007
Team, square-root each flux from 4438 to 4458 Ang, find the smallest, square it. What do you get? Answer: 20.5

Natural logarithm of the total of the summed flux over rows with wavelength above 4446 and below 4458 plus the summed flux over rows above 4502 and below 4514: 4.831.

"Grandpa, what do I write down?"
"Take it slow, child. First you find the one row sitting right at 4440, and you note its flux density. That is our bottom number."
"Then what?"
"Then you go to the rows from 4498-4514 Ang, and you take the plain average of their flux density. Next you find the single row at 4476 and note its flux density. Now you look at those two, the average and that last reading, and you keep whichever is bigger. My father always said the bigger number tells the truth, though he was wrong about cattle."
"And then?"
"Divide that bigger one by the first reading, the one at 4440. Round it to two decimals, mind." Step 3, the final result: 1.01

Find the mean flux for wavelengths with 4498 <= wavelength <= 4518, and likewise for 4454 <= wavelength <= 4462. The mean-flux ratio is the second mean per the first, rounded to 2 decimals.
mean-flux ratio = 0.99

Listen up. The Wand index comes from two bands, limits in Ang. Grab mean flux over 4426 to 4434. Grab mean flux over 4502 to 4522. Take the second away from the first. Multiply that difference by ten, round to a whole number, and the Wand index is 1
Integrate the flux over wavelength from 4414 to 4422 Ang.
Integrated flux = 175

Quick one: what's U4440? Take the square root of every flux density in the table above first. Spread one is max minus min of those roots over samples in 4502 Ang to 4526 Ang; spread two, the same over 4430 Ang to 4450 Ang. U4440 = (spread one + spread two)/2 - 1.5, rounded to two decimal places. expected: -1.31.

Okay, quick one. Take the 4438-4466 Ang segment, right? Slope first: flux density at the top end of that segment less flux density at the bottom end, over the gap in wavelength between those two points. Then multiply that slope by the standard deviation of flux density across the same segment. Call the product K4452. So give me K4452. -0.01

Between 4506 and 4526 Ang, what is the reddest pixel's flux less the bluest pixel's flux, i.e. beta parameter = -1.8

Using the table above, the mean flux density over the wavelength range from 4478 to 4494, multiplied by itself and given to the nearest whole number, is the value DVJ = 439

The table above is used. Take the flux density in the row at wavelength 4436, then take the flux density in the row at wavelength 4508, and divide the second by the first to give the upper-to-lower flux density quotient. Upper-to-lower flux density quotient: 1.01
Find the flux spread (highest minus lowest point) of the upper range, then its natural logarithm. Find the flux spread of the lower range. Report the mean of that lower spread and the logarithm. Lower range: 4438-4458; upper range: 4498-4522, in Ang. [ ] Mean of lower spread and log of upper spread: 0.9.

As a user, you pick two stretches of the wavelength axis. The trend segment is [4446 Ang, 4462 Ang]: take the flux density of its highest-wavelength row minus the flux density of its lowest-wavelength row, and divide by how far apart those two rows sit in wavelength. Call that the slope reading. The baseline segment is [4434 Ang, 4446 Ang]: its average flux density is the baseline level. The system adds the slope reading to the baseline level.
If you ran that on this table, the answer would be 21.5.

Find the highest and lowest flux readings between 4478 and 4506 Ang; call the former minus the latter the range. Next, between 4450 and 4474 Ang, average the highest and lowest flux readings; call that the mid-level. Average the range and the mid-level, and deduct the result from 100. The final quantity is 88.4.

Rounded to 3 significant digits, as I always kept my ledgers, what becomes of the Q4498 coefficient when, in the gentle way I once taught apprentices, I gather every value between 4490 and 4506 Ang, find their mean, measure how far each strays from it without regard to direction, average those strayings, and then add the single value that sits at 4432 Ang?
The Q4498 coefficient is 22.0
